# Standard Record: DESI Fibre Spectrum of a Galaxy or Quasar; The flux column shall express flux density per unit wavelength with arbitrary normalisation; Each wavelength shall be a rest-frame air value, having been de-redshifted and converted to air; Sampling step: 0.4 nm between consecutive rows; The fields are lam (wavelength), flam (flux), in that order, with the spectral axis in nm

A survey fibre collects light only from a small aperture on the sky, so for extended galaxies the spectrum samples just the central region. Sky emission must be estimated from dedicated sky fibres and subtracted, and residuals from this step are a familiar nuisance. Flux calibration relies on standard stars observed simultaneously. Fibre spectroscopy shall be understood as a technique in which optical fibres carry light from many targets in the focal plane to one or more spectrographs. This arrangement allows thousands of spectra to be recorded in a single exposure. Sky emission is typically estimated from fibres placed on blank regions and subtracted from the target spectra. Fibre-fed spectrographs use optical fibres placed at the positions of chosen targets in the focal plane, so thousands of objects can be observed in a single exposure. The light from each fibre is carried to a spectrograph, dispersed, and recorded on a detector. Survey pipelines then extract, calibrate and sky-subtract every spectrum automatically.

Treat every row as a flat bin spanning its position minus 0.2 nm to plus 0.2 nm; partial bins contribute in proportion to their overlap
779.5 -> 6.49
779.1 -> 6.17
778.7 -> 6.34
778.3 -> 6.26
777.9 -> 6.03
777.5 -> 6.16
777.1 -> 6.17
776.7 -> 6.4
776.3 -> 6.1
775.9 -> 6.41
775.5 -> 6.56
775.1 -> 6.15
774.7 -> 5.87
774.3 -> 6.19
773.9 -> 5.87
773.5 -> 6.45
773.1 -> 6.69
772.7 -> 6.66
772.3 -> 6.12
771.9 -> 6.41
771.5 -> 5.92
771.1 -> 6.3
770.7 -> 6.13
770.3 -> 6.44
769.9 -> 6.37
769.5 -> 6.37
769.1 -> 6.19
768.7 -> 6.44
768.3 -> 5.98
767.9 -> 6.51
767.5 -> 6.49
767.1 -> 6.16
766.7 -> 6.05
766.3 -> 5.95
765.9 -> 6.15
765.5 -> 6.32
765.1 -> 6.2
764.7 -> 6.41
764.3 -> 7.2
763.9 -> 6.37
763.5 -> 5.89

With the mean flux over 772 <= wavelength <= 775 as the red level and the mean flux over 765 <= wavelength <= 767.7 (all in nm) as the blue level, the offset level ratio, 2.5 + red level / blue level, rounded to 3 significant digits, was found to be 3.51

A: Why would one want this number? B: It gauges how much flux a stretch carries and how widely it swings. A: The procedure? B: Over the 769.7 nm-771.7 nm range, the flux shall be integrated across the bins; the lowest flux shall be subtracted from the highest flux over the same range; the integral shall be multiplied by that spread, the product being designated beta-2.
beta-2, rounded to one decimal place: 6.5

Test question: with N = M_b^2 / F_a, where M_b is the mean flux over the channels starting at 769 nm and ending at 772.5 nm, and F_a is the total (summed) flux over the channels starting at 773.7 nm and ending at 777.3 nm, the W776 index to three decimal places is 0.701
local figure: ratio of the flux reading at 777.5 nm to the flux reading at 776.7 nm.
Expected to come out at 0.96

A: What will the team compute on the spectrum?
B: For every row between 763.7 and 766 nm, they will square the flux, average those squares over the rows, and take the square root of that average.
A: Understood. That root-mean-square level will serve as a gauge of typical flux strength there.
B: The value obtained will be 6.45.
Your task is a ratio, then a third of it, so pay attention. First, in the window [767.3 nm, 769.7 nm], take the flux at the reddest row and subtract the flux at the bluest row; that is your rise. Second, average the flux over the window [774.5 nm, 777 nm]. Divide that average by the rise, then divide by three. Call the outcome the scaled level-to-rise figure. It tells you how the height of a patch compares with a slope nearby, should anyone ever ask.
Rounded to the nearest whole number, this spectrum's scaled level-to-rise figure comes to -17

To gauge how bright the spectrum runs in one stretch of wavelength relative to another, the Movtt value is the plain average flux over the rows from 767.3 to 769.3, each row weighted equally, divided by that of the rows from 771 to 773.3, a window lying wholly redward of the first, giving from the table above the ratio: 1.00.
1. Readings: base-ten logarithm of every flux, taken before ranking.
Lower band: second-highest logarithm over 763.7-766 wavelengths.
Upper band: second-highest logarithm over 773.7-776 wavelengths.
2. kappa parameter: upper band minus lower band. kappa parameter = 0.000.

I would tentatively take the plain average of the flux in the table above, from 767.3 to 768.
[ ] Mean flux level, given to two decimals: 6.50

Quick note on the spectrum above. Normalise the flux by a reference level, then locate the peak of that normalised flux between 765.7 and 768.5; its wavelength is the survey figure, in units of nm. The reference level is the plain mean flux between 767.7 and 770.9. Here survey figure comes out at 767.9 nm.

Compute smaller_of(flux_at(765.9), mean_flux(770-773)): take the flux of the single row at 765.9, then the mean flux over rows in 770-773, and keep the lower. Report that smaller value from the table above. 6.15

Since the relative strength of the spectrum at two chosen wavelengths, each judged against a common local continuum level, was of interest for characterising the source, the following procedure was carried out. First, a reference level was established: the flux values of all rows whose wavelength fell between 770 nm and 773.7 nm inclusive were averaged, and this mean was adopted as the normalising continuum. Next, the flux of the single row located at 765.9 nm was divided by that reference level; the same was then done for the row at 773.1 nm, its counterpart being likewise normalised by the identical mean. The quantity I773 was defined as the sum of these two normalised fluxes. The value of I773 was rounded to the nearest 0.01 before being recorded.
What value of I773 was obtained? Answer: 2.02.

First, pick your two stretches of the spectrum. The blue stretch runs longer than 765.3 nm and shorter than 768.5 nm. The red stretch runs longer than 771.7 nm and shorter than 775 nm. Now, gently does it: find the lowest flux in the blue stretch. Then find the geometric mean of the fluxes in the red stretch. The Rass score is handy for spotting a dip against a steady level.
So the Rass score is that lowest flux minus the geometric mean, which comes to -0.33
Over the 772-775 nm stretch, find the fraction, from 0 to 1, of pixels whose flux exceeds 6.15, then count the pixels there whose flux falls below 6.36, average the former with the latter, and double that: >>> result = 4.6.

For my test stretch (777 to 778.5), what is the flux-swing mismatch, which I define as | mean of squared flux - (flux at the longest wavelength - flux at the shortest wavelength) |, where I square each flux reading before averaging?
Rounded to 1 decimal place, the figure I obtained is 37.8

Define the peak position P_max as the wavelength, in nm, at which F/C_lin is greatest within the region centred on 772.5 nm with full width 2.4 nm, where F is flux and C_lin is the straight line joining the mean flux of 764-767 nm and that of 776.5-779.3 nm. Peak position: 773.1 nm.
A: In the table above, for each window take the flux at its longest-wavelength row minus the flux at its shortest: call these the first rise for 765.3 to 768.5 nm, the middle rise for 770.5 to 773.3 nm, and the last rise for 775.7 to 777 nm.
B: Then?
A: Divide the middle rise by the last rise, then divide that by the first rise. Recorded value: 165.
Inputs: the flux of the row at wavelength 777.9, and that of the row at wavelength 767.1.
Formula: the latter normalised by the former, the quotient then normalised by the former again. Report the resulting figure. 0.169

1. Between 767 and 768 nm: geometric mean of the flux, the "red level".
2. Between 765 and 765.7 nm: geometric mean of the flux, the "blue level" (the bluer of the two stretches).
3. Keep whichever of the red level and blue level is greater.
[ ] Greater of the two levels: 6.385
